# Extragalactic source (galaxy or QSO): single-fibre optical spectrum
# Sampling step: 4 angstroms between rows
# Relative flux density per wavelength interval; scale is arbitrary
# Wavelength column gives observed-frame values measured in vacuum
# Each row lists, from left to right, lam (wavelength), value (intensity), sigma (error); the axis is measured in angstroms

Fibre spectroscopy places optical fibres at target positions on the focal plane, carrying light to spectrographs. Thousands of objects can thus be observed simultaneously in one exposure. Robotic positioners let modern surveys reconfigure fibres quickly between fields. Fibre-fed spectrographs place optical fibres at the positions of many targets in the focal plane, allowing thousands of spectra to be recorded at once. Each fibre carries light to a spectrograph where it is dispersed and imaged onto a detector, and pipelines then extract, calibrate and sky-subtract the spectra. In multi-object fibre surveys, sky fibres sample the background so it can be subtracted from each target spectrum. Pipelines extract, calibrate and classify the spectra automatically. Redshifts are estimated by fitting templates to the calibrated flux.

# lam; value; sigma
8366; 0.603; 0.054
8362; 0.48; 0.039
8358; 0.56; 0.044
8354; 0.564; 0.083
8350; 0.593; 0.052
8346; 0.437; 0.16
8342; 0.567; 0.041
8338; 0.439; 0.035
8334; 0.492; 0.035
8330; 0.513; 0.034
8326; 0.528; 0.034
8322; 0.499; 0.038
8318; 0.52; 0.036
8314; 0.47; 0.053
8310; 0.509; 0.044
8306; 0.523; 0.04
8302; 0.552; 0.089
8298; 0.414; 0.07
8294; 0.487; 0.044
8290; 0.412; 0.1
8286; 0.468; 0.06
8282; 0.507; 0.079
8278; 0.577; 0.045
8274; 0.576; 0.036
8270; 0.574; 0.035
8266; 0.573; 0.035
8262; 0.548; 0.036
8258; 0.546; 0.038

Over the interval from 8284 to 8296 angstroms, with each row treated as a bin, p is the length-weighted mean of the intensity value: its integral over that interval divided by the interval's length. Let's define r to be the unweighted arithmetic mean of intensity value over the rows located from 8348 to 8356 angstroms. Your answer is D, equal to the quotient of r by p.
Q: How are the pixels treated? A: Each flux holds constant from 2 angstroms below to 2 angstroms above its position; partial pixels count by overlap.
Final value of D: 1.27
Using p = 0.46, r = 0.58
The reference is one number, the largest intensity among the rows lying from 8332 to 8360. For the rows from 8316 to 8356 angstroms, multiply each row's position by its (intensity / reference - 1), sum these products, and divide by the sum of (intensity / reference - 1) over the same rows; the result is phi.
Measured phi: 8334.2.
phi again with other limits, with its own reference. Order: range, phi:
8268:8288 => 8282.3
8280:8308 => 8292.9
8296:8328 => 8310.7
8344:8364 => 8353.4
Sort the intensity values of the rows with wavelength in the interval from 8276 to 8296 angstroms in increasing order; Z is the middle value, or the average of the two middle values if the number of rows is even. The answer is 0.49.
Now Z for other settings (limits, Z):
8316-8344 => 0.51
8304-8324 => 0.51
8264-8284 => 0.57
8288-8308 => 0.49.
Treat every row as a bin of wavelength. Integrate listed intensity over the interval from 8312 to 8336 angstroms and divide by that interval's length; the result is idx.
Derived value 0.50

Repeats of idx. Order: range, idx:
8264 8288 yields 0.55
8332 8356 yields 0.52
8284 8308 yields 0.48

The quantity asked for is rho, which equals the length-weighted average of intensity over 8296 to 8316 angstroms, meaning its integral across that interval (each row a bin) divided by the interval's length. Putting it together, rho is 0.49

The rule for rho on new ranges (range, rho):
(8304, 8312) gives 0.52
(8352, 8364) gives 0.53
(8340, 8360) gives 0.54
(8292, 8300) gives 0.45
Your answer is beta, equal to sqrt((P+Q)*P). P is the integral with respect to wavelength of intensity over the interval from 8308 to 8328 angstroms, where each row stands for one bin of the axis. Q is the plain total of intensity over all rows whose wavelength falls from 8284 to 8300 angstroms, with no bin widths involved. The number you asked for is 11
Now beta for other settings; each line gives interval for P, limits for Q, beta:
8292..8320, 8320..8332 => 15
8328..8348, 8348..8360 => 11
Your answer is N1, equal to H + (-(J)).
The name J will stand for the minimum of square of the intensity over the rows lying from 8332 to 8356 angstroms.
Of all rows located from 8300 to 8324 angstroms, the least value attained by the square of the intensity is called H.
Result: 0.030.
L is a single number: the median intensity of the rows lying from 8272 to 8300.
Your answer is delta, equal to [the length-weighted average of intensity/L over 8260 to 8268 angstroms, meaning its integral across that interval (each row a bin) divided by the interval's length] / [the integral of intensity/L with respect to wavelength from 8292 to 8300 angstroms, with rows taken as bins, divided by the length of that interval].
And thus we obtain 1.24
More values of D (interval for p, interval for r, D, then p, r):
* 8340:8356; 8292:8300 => 0.83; 0.54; 0.45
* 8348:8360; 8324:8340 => 0.86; 0.57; 0.49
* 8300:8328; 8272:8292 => 0.99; 0.51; 0.51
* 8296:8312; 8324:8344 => 1.02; 0.50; 0.51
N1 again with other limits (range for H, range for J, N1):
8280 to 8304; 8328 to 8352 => -0.021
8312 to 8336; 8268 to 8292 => 0.051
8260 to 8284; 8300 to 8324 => 0.036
